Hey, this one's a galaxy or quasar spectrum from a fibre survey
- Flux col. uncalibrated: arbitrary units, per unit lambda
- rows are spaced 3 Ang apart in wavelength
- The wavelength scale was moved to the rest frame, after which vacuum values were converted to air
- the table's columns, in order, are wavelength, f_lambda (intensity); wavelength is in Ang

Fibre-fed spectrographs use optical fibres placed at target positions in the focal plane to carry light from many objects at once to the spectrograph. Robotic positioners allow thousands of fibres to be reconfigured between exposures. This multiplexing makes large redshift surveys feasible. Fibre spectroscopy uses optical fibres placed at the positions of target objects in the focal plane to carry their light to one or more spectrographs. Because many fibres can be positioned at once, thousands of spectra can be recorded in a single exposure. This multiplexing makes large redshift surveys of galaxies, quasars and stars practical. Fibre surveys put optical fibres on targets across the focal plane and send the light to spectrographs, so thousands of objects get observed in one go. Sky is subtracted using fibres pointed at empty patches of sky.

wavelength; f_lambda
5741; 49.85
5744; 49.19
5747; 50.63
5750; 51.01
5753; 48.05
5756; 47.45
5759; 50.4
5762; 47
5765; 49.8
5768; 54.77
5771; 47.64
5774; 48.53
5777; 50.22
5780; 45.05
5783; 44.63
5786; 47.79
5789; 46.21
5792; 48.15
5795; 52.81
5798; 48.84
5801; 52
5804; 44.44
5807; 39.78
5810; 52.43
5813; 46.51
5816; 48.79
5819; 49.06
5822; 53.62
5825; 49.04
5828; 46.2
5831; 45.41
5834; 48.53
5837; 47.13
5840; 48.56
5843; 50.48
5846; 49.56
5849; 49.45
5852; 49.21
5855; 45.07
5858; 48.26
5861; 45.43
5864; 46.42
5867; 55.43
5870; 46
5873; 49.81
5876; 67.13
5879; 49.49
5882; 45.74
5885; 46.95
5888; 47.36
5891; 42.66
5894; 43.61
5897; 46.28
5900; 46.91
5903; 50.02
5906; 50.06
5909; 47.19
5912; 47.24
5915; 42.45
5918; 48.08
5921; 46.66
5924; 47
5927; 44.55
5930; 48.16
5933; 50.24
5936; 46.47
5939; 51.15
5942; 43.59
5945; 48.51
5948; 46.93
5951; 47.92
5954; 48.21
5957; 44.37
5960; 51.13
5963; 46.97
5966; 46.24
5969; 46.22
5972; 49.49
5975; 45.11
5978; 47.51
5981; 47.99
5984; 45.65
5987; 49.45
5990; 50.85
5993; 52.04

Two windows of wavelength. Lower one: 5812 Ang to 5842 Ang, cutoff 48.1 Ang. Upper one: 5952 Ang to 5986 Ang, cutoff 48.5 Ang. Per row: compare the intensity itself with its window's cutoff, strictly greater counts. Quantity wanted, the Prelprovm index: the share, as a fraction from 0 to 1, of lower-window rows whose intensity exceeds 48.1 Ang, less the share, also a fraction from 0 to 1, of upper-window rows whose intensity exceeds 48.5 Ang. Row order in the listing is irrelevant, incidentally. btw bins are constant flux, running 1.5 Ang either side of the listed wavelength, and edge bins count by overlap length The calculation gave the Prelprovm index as 0.42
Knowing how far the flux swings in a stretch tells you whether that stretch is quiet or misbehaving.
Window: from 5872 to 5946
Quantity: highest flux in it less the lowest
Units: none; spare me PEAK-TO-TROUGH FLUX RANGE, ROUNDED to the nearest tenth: 24.7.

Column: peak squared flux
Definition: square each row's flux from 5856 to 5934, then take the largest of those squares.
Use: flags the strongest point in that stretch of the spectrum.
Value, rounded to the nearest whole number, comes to 4506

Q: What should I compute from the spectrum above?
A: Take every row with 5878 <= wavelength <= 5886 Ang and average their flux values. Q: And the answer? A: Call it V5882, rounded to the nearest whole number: 47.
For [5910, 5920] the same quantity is 46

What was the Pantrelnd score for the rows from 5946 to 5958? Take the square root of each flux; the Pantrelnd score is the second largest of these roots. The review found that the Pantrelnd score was 6.92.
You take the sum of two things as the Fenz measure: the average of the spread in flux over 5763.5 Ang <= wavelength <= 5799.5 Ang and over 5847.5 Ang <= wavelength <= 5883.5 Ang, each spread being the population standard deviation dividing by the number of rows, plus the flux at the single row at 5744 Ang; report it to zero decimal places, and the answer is 54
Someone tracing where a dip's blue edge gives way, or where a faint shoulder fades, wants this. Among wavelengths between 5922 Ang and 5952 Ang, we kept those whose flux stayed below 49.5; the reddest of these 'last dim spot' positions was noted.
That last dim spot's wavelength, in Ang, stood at 5951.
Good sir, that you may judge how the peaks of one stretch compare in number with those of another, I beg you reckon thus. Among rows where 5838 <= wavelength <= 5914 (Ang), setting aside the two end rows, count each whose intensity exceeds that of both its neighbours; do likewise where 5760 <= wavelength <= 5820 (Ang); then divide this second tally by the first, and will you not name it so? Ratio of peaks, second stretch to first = 1.0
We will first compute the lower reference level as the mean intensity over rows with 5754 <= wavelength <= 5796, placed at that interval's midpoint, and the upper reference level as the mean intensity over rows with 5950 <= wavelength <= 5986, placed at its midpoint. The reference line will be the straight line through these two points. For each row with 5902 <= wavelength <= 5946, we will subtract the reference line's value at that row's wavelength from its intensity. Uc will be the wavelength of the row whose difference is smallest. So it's 5915 Ang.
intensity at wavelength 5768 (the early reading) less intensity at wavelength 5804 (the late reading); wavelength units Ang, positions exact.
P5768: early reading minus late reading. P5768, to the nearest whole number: 10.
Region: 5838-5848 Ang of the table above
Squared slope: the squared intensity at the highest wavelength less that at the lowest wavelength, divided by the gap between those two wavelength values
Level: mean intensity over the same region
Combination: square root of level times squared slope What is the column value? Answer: 28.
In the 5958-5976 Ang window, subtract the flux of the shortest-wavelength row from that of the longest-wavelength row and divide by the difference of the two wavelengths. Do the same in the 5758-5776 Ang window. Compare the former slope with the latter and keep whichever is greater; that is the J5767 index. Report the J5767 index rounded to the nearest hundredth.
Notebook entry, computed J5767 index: -0.12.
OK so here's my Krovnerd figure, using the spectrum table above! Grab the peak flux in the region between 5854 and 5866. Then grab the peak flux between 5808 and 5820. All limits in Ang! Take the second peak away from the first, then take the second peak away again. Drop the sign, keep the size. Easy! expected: 57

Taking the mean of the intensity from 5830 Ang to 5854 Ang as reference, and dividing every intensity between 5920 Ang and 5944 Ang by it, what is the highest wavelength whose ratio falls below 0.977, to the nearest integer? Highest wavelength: 5942 Ang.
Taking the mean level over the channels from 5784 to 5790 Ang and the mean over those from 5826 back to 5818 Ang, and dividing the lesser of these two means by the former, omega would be 1.000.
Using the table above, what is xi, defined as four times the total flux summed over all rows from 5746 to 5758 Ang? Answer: 789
